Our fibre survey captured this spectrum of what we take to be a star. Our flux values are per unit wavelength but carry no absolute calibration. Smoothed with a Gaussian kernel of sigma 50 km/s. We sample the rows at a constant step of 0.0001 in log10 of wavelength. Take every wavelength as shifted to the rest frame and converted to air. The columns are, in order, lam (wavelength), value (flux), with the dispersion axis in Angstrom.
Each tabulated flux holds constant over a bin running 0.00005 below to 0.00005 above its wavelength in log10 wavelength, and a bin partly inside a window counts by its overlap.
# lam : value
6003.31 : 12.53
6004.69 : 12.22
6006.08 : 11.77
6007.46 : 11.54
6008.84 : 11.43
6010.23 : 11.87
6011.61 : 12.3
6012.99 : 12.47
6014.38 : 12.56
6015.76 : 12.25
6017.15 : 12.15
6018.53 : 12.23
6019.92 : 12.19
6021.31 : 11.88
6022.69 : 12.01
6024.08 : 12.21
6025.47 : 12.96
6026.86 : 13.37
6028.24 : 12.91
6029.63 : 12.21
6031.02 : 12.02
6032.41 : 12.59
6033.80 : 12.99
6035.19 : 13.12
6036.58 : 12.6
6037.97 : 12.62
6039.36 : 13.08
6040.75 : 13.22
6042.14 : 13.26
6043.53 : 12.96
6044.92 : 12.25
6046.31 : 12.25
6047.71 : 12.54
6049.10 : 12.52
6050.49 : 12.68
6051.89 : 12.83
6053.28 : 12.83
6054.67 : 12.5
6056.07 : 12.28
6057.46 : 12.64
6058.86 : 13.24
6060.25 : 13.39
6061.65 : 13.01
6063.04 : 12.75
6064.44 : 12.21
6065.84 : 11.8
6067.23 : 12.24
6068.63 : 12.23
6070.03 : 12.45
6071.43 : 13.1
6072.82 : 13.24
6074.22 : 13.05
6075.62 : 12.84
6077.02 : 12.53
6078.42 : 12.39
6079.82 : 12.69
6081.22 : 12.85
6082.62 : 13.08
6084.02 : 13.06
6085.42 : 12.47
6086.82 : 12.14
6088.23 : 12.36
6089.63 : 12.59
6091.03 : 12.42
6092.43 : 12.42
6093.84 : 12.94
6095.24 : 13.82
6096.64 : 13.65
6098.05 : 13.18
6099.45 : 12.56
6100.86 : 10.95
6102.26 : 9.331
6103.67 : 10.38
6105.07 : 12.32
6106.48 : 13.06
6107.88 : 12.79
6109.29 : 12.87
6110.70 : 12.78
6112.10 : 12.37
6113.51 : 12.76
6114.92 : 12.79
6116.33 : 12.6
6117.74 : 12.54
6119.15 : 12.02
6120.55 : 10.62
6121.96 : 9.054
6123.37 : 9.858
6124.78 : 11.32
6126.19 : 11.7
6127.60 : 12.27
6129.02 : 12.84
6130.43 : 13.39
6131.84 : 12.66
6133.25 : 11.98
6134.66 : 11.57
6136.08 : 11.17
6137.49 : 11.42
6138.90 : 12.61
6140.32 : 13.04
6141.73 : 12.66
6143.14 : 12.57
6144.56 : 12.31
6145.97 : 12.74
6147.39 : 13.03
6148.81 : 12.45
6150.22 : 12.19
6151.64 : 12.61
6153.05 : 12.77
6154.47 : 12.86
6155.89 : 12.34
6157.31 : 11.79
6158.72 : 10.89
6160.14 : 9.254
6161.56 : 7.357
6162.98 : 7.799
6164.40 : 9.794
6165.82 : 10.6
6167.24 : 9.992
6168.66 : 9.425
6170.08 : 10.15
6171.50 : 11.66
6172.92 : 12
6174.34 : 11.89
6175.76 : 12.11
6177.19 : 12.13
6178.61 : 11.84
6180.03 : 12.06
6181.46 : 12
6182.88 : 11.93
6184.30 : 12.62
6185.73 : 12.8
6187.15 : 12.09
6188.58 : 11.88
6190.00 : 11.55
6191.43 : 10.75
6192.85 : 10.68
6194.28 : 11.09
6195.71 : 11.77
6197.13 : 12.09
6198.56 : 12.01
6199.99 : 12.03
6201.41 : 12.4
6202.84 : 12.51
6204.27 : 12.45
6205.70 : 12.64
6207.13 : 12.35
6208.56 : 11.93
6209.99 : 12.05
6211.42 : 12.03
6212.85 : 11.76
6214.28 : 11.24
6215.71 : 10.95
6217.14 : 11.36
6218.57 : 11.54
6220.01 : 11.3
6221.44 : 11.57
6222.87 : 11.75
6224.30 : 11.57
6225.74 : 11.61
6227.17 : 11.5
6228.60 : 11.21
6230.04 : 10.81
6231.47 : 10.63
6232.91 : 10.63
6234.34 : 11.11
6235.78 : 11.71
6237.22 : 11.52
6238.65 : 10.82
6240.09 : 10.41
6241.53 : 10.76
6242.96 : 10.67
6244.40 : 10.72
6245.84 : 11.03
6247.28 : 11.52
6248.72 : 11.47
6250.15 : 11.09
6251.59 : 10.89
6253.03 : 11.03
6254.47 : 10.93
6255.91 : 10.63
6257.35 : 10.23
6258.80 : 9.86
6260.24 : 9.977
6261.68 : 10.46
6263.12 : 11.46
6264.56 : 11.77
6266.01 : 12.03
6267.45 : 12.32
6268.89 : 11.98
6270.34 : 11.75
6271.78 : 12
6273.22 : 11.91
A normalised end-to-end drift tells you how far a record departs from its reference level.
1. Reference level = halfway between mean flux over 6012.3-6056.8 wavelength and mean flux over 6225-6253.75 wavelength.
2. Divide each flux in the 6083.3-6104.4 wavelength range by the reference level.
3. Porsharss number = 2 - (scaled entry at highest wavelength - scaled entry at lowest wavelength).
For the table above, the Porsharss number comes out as 2.23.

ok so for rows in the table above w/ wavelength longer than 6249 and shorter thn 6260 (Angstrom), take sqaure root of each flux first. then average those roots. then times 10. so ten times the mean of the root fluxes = 33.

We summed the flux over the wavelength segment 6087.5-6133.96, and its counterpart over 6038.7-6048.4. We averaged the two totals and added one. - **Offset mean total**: 246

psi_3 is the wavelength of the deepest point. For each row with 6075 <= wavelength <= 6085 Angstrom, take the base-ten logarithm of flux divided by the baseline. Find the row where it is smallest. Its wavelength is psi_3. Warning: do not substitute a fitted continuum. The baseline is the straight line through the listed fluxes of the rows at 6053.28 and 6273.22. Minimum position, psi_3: 6078.42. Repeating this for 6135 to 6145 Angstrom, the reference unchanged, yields 6136.08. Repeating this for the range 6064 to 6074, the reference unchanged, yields 6065.84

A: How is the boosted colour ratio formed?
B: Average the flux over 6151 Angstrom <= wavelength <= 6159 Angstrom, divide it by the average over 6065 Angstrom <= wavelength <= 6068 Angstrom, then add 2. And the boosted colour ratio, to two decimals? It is 3.02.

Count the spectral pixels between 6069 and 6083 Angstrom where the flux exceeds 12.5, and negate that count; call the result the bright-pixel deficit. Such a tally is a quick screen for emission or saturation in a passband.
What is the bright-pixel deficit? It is -8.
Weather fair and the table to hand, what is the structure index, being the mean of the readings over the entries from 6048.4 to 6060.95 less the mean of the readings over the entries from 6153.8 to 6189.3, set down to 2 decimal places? 1.60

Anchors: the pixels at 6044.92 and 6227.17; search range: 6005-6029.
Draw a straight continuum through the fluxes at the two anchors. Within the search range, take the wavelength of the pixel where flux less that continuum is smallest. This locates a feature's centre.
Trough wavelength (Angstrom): 6008.84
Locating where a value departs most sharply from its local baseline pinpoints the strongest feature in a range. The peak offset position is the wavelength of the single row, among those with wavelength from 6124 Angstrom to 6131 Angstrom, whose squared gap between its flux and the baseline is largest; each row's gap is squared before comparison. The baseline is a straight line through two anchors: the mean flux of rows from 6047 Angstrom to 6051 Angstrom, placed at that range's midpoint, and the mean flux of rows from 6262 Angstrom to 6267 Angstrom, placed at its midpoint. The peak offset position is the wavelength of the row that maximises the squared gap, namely 6130.43 Angstrom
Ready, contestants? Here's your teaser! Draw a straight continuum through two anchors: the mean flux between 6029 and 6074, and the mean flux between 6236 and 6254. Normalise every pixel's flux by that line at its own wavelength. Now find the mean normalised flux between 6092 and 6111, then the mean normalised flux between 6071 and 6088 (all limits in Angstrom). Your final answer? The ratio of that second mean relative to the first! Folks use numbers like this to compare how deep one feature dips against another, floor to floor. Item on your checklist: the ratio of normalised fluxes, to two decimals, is 1.02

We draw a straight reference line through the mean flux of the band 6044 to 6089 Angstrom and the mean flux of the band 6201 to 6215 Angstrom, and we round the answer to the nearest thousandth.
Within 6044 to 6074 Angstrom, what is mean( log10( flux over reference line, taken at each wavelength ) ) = -0.002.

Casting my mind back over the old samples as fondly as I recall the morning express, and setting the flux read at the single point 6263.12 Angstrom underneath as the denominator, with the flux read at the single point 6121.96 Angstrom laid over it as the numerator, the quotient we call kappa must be 0.790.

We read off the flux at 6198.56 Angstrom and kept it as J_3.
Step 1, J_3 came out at 12.01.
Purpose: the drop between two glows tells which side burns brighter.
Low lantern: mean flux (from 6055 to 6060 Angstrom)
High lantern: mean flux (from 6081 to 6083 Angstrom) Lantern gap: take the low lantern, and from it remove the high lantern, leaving 0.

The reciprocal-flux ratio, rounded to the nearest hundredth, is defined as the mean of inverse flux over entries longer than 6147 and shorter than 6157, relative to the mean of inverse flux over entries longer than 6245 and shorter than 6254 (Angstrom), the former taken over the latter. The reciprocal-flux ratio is 0.89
